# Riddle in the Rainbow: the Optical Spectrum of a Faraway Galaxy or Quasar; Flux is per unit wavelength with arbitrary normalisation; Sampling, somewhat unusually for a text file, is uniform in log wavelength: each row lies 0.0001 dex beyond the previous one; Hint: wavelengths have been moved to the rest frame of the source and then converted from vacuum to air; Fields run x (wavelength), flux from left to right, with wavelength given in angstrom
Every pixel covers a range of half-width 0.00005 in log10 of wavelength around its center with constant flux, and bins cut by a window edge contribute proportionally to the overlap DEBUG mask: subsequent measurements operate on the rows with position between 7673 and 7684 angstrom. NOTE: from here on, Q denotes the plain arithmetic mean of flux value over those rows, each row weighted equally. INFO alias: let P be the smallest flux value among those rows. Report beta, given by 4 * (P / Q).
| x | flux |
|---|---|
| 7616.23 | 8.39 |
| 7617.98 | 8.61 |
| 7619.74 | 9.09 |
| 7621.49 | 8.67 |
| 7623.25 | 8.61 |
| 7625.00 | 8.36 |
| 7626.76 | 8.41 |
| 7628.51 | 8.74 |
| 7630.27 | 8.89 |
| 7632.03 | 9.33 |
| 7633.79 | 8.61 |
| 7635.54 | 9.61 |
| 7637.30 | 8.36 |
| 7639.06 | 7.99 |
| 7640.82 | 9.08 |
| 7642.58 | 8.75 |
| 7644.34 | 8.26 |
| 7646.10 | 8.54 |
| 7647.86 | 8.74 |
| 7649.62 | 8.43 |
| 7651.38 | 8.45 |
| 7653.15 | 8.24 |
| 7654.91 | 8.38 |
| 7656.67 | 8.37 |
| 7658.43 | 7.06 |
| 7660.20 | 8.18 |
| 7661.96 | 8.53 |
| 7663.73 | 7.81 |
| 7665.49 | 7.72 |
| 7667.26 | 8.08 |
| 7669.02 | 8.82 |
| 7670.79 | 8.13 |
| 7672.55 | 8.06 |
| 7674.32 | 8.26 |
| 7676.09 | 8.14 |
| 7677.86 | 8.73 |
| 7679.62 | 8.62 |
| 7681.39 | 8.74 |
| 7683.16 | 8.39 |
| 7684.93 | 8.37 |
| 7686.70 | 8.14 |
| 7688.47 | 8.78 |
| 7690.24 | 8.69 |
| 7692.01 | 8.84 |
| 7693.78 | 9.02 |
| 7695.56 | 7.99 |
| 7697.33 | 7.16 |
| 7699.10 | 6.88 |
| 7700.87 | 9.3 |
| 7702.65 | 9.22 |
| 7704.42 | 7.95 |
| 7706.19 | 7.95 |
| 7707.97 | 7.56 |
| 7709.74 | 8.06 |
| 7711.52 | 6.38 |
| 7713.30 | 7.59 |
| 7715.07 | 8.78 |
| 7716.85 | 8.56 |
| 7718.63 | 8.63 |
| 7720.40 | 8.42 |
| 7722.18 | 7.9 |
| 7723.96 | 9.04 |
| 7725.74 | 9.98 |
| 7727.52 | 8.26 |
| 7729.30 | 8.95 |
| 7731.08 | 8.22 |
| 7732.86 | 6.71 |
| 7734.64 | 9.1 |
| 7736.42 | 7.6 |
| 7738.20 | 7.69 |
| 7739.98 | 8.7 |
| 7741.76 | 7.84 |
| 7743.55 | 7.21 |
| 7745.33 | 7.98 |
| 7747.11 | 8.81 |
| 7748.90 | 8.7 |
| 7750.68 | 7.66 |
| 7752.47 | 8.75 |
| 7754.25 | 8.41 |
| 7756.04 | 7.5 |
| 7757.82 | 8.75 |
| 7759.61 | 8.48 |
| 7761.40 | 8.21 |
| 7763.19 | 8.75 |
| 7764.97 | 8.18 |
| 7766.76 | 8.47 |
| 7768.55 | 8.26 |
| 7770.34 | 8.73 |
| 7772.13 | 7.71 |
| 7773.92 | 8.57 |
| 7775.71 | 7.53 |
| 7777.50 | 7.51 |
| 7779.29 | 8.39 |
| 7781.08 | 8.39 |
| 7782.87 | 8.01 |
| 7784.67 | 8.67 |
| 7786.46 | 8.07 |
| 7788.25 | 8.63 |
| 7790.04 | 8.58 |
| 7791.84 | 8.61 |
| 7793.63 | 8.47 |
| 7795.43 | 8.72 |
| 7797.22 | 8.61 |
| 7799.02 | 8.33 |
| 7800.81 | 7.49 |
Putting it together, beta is 3.8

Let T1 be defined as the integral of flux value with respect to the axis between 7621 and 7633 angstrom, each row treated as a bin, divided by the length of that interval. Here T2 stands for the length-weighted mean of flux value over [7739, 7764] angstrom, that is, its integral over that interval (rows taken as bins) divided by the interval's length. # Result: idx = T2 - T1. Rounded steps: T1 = 8.71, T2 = 8.26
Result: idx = -0.45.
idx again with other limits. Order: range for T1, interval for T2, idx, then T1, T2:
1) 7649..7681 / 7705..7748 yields -0.07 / 8.23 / 8.16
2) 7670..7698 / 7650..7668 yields -0.30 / 8.39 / 8.09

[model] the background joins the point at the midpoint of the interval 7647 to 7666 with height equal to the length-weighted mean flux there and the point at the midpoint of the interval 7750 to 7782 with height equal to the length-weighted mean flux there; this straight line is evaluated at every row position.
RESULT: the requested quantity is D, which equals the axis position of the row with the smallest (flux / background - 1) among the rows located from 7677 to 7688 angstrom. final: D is 7686.70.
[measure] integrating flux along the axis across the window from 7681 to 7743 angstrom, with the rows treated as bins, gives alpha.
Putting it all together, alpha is 512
